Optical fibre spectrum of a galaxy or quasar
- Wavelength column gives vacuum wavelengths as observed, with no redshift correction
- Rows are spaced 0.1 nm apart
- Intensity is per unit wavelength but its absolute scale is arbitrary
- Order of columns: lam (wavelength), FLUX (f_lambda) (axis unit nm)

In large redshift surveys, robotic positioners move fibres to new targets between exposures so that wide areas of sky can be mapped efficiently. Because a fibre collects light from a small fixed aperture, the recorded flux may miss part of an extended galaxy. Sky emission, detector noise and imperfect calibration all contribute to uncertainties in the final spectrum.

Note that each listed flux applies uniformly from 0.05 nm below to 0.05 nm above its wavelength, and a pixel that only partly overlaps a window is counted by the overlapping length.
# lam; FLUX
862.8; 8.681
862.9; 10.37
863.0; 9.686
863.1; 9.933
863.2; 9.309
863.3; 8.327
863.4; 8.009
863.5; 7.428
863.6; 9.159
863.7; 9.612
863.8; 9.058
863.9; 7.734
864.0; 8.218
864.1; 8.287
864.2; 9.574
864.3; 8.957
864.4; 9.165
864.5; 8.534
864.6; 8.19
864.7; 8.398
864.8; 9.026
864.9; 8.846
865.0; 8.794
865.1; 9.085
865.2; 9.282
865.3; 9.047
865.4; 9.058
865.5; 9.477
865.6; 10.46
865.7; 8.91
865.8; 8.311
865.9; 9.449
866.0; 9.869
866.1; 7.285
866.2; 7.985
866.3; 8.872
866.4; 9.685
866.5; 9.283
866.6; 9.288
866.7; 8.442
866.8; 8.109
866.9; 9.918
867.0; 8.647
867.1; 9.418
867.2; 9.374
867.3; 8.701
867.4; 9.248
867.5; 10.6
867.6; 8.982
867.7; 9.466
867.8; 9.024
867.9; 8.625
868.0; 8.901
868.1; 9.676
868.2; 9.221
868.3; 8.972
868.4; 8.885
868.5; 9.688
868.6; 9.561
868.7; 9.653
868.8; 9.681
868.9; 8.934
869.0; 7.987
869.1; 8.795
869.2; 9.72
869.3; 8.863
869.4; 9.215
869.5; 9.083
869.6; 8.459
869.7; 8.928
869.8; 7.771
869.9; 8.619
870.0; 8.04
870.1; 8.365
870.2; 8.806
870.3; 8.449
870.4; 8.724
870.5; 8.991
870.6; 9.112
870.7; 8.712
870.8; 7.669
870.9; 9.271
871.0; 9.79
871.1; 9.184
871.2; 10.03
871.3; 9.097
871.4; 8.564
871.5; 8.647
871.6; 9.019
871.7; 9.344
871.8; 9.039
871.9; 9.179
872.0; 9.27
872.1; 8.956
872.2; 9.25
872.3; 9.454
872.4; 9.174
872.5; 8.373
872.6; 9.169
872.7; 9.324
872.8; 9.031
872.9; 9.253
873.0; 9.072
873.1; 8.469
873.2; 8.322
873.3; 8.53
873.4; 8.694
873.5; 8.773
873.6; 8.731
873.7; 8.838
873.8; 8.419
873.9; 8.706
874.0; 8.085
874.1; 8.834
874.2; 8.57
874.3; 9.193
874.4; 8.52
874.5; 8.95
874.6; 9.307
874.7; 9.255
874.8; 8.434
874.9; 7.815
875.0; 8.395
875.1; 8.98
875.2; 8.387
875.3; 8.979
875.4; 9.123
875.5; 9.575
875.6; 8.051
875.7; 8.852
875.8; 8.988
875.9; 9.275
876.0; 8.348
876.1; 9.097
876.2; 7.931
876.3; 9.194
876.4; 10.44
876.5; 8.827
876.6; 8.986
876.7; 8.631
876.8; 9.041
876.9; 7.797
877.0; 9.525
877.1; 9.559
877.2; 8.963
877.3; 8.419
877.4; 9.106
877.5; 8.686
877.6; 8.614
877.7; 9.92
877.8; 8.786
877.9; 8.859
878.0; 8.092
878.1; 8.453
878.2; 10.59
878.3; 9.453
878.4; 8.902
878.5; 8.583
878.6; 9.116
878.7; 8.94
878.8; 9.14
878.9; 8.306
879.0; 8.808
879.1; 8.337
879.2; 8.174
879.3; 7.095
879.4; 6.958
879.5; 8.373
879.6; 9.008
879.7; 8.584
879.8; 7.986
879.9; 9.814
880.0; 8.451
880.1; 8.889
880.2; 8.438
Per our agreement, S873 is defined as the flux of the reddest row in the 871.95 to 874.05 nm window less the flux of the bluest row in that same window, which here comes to -1.2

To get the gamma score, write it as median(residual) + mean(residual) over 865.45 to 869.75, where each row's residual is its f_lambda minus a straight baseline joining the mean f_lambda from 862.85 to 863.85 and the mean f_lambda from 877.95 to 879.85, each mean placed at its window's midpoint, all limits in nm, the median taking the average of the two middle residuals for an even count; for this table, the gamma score 0.4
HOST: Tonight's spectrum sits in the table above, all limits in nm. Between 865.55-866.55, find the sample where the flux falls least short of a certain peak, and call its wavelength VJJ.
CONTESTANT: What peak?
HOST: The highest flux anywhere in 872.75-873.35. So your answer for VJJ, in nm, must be 865.6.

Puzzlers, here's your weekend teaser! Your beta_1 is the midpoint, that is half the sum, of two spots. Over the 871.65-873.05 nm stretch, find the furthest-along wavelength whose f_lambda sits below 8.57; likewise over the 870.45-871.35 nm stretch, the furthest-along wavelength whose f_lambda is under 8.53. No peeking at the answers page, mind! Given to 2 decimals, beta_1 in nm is 871.65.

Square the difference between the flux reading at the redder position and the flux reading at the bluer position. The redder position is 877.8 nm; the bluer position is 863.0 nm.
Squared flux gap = 0.8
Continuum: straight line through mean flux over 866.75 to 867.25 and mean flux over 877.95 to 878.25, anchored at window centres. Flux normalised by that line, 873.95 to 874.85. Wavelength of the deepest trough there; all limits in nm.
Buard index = 874.0 nm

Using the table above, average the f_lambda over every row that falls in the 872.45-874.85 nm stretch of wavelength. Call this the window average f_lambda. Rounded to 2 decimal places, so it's 8.79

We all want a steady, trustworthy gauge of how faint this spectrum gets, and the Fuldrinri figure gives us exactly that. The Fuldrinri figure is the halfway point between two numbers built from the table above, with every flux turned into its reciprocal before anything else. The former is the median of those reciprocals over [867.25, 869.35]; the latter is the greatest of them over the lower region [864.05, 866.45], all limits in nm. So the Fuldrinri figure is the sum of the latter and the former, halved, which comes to 0.1240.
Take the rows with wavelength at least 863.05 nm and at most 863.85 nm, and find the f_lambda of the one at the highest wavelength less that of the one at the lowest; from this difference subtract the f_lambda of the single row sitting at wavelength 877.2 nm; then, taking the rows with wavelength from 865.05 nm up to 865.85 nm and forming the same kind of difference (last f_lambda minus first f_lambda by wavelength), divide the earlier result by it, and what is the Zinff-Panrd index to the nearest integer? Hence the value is 13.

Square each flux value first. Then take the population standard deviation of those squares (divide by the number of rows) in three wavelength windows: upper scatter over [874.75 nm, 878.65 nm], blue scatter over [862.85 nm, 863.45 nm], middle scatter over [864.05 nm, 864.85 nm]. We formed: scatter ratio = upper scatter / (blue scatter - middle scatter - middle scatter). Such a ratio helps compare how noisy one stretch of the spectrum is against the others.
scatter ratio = -16.9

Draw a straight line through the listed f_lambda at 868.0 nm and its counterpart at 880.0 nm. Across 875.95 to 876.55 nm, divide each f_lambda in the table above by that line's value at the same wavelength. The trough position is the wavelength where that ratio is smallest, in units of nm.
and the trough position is 876.2 nm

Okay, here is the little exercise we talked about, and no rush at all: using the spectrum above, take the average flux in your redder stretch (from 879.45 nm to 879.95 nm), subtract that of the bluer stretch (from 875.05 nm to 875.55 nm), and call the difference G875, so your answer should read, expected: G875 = -0.26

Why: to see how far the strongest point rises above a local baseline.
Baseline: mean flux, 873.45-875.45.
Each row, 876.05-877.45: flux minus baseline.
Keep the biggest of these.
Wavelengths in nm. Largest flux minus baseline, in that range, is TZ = 1.7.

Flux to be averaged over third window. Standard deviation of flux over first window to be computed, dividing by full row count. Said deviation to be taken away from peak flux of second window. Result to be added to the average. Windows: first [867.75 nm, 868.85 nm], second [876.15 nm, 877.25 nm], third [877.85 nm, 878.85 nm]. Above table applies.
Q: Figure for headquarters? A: 19.1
